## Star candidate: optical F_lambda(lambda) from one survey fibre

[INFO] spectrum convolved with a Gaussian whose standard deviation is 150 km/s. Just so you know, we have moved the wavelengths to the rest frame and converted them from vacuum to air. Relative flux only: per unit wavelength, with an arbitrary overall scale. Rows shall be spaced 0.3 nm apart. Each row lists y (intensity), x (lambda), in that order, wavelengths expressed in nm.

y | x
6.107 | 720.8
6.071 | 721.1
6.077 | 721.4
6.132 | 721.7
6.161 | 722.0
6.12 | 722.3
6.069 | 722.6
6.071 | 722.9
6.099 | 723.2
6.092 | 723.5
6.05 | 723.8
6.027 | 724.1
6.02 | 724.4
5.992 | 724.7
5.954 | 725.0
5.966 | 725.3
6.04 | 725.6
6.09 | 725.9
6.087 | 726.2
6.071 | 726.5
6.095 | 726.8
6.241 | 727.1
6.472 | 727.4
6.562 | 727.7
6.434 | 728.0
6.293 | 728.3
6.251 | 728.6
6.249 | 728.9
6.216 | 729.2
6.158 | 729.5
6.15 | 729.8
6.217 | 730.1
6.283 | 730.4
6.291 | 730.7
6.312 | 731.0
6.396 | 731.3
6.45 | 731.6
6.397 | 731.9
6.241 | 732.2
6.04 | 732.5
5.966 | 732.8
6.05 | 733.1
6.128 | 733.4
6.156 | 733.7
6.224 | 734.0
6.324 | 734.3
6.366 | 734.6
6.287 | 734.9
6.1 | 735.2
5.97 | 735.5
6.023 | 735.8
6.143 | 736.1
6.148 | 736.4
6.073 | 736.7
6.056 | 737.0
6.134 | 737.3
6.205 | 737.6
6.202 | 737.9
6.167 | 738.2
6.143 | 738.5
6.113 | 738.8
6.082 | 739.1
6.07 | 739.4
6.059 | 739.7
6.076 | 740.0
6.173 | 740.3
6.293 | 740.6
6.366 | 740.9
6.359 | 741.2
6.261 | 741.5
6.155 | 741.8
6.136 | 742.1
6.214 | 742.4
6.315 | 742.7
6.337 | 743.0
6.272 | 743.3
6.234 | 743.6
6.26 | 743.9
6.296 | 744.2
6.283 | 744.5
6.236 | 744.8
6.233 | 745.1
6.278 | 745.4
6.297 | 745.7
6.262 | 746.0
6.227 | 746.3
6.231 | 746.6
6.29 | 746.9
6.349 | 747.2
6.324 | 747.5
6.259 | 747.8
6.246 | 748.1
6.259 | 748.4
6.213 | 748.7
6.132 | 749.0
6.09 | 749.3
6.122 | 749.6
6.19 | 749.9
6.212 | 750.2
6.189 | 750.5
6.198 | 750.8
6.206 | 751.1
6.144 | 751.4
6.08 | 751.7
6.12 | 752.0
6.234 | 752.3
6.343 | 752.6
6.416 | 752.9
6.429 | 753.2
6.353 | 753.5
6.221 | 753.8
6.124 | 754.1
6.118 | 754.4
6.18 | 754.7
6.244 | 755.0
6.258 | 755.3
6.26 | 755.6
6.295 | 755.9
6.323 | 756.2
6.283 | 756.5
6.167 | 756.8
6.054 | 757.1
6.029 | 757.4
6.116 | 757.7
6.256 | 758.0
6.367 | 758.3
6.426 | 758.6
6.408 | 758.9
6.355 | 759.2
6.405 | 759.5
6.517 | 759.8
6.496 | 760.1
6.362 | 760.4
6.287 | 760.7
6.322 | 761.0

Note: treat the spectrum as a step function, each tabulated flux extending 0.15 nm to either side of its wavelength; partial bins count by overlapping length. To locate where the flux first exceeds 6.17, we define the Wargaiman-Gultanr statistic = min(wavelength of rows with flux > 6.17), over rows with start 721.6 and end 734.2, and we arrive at 727.1 nm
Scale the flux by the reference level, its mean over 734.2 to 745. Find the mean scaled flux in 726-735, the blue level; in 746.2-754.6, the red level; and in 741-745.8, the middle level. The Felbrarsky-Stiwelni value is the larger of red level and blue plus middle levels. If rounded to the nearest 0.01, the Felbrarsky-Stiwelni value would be 2.02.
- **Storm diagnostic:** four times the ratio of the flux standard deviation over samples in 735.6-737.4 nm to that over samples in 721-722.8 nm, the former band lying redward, 5.5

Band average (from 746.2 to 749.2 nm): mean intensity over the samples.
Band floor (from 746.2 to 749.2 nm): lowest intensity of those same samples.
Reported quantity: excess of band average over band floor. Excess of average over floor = 0.12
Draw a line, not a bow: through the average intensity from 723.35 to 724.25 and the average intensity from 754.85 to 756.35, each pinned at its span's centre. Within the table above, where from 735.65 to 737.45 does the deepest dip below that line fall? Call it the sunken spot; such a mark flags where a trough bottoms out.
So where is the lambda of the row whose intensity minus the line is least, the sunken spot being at 735.8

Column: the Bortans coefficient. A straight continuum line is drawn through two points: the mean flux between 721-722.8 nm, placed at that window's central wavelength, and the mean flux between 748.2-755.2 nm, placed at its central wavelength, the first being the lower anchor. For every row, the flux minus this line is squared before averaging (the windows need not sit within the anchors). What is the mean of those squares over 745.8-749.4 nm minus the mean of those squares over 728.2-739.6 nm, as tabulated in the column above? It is -0.010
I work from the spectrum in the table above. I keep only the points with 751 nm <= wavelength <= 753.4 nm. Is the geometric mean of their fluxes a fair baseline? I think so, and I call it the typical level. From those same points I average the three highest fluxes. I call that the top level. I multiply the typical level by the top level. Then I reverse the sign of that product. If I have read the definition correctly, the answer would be -39.9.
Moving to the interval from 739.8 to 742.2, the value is -39.5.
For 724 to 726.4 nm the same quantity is -36.6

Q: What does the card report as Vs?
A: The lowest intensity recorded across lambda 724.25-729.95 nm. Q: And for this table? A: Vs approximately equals 5.954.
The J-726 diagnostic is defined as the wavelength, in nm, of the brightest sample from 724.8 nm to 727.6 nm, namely 727.4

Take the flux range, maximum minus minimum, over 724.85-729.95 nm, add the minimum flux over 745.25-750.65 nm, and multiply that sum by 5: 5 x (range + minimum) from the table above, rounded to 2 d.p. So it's 33.49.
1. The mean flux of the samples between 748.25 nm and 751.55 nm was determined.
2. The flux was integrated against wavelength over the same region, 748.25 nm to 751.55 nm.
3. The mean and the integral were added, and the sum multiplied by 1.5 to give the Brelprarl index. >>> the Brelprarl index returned 39.8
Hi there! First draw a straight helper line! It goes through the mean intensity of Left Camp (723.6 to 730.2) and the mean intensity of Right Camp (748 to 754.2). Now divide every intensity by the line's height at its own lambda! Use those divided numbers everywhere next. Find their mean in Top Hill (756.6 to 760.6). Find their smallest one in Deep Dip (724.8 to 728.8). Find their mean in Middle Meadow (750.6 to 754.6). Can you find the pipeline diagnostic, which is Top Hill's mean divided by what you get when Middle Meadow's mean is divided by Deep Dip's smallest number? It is 0.976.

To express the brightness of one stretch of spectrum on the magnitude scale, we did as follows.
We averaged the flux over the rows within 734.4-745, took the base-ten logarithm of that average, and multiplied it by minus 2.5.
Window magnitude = -1.979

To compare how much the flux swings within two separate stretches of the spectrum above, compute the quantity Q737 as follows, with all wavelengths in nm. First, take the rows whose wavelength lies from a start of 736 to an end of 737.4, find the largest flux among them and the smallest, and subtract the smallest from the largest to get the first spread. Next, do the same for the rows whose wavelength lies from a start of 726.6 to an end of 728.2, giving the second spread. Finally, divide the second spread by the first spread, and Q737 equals 5.1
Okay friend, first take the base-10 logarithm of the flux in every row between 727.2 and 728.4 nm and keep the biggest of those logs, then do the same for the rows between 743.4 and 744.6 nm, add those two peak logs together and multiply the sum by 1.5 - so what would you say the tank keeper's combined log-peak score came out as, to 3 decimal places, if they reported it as 2.424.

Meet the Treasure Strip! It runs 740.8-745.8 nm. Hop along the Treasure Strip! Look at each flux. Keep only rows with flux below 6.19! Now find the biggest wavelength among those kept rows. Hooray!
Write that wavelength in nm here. 742.1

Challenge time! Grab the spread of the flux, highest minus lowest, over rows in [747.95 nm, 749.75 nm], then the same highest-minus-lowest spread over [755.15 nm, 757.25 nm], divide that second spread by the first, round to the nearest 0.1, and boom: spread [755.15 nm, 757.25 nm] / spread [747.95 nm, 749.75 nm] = 1.6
